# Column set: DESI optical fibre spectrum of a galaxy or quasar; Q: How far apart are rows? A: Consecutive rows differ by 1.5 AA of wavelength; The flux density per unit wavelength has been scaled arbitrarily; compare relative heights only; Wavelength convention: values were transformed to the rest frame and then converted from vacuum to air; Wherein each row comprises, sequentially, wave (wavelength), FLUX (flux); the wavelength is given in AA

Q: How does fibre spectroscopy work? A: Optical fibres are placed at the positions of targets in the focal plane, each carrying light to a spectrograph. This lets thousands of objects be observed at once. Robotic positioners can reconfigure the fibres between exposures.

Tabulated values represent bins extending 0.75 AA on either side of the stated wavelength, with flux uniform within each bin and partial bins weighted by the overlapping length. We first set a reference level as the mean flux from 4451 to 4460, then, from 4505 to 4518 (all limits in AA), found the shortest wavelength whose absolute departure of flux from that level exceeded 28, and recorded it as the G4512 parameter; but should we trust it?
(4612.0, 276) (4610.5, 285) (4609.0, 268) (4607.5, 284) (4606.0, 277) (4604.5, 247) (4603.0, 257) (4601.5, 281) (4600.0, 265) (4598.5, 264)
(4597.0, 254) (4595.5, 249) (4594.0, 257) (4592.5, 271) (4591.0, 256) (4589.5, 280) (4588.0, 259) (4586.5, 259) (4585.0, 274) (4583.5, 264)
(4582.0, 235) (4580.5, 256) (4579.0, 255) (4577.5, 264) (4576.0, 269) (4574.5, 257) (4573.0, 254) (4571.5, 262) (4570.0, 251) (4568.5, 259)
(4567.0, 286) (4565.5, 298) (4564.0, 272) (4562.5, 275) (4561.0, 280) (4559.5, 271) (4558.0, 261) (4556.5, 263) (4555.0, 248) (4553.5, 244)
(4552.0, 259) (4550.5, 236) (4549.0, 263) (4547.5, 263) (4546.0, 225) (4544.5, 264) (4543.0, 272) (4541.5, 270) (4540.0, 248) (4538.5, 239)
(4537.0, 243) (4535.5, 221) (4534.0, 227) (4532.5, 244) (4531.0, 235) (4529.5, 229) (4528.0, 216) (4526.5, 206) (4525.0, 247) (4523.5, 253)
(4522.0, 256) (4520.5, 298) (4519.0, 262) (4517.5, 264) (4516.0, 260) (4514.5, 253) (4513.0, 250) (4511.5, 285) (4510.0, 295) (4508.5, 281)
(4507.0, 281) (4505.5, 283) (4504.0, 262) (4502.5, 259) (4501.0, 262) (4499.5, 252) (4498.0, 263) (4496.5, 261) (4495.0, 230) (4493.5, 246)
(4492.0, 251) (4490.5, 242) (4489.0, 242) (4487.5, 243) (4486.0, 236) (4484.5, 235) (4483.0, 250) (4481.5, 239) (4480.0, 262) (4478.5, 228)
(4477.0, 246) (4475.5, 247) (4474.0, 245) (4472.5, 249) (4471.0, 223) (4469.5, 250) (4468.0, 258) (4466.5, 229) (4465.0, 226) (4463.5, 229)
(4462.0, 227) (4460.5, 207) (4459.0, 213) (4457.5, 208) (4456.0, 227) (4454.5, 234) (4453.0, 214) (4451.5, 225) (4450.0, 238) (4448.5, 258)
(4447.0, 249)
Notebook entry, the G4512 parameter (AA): 4505.5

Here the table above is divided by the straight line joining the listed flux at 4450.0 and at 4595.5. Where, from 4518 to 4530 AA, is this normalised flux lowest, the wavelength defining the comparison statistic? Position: 4526.5 AA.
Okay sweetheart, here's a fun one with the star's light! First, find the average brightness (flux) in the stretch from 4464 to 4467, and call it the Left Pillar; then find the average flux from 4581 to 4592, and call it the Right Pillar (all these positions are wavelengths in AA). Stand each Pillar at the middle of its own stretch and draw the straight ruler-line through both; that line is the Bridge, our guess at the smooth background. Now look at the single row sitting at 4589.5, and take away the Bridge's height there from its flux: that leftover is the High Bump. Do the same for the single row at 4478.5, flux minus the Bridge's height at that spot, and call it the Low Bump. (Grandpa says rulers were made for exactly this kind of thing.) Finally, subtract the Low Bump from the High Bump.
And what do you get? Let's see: 21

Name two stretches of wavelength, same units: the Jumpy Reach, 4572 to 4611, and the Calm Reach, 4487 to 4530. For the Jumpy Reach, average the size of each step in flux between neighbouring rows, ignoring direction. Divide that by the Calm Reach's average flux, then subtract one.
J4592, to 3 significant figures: -0.950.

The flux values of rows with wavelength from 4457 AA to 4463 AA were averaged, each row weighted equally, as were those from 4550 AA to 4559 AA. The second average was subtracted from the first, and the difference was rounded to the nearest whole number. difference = -38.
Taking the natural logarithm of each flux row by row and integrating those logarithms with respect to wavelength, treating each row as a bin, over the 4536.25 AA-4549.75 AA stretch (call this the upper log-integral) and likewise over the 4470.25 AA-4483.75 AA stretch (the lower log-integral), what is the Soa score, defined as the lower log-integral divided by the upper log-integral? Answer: 0.99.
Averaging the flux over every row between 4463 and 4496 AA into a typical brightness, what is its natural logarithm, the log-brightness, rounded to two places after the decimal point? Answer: 5.49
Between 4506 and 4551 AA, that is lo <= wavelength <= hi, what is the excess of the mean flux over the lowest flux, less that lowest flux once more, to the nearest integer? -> -159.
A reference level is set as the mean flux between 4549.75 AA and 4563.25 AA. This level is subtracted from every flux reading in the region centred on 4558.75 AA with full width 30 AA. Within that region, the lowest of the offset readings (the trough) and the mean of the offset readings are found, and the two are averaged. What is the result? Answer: -16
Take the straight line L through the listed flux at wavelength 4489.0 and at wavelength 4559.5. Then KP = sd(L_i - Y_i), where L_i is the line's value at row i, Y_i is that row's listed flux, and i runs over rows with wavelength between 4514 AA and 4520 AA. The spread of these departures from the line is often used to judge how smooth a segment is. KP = 4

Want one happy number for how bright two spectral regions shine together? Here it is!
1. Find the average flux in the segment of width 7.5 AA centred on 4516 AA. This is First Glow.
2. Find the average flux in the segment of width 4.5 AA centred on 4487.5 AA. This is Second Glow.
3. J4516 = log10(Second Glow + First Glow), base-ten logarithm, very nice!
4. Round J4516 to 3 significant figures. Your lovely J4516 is 2.70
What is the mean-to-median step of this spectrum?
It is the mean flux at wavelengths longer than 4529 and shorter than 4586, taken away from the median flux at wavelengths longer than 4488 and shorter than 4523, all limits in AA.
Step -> 5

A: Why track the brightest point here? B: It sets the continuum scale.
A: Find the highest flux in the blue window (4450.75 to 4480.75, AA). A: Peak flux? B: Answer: 262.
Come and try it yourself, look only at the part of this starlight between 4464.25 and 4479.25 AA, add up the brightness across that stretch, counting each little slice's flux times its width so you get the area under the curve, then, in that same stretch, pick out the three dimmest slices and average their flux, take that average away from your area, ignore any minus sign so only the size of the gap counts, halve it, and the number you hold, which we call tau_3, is 1688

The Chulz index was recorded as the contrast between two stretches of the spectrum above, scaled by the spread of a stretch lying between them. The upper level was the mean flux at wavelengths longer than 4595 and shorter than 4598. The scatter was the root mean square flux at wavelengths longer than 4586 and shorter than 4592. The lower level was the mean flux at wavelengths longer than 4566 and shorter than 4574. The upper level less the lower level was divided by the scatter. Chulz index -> -0.04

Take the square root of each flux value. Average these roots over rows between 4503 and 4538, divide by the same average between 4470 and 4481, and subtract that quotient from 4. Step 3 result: 2.98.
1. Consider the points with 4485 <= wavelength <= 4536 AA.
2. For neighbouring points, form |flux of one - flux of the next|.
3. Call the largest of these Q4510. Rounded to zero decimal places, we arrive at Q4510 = 42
